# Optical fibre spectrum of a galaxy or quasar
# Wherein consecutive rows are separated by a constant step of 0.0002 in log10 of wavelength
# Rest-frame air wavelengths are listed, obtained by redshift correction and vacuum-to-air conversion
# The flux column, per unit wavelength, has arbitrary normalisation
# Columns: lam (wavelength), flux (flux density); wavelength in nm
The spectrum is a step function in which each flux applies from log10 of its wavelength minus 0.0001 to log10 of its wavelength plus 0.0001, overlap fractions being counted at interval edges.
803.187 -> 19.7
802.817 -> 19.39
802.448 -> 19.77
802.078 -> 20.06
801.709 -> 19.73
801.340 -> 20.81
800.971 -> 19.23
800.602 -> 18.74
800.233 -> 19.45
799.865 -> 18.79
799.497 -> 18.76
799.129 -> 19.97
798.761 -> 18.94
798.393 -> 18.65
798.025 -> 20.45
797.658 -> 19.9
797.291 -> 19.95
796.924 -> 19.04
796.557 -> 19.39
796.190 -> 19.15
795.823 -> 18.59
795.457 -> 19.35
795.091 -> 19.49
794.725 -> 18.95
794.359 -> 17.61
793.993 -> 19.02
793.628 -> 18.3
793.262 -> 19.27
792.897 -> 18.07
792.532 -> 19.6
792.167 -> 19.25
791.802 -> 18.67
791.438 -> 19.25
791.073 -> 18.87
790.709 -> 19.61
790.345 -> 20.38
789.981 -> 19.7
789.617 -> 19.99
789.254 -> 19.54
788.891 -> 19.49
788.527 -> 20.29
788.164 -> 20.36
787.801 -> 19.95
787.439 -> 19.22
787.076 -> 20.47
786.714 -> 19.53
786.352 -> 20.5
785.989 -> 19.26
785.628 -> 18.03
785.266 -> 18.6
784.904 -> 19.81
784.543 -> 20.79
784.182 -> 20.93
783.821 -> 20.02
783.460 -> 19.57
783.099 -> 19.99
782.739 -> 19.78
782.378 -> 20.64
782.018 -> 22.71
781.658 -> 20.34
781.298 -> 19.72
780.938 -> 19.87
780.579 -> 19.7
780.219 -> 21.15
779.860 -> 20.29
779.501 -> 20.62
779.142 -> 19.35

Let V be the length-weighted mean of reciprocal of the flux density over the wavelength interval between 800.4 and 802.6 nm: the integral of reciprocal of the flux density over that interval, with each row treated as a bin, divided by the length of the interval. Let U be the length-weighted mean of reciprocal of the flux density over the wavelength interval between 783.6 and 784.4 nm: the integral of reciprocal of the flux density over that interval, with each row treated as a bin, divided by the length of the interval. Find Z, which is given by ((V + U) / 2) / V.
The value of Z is 0.982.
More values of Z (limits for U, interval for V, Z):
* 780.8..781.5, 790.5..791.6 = 0.986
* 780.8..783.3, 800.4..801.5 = 0.979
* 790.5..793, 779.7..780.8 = 1.033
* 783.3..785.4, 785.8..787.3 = 0.998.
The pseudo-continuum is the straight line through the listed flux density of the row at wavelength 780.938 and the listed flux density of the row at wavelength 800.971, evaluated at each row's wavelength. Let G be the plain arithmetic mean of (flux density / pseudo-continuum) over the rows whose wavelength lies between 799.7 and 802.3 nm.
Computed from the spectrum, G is 1.02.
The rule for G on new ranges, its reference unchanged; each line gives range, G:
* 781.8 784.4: 1.04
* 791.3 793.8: 0.97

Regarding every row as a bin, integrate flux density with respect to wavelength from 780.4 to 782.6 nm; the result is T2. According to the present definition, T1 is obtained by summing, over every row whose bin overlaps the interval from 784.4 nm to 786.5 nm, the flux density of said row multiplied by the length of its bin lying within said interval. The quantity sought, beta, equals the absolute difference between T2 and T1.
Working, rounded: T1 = 40.9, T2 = 45.1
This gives 4.2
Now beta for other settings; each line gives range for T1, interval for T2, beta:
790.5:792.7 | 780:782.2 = 3.0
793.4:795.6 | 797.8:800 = 1.1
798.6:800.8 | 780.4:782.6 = 3.0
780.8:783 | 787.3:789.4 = 3.5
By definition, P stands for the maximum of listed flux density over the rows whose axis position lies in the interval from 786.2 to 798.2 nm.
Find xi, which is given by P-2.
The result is 18.5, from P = 20.5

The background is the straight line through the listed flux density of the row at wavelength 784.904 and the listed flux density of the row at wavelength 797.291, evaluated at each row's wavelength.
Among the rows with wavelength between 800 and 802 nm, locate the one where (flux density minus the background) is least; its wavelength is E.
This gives 800.602 nm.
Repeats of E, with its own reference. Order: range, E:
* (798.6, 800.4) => 799.497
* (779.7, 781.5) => 780.579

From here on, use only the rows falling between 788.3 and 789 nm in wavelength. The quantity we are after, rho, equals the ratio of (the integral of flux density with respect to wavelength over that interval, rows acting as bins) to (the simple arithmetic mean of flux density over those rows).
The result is 0.7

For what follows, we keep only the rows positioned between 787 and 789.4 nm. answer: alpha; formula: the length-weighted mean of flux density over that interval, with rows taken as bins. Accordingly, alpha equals 19.9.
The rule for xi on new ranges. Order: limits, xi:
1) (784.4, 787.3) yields 18.8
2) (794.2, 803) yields 18.8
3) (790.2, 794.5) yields 18.4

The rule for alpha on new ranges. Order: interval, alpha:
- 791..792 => 18.9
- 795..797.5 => 19.3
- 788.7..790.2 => 19.7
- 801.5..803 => 19.8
